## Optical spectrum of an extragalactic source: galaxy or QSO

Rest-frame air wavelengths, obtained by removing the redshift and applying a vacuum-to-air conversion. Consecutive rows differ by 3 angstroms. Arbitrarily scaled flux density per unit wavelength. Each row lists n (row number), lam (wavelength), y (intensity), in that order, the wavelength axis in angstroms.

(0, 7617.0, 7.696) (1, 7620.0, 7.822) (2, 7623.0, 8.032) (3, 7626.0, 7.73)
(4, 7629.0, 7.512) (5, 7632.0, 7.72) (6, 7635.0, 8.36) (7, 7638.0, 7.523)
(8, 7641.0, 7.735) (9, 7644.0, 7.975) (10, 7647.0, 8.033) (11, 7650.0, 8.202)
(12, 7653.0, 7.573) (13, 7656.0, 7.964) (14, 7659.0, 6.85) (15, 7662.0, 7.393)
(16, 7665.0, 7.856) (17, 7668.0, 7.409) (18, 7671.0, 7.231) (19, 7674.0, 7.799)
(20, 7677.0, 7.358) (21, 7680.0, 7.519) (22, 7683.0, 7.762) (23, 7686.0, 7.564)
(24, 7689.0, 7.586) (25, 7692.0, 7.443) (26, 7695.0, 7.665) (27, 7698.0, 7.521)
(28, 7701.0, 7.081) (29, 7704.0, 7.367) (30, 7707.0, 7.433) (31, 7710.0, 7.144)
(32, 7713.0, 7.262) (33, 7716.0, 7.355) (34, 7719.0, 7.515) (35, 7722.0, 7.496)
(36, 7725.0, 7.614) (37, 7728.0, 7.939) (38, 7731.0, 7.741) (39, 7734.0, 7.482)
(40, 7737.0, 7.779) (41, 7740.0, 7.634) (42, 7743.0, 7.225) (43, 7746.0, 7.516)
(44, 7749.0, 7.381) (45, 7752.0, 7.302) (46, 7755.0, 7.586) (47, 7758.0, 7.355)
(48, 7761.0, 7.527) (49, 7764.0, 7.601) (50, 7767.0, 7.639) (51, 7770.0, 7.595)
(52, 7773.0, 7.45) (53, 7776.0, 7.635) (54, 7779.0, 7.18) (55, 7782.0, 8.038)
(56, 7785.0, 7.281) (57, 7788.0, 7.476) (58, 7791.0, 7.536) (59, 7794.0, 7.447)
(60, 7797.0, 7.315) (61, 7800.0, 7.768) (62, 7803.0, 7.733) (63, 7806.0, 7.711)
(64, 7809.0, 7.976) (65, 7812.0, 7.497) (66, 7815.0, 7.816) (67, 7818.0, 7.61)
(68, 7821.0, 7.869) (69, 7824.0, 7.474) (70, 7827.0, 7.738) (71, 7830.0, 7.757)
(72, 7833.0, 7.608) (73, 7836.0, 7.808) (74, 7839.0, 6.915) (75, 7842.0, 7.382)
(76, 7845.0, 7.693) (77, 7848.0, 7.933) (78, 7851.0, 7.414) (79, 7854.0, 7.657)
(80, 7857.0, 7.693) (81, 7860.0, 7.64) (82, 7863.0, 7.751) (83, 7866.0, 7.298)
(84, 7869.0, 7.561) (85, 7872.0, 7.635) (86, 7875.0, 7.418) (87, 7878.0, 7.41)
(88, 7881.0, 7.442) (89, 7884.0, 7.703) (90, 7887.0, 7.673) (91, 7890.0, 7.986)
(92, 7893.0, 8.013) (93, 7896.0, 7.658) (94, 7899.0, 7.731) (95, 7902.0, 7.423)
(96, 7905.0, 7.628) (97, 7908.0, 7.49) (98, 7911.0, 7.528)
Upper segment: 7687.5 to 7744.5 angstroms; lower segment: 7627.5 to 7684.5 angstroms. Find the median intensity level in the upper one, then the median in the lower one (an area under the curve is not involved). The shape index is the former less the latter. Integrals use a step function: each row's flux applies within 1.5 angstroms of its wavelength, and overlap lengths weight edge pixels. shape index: -0.22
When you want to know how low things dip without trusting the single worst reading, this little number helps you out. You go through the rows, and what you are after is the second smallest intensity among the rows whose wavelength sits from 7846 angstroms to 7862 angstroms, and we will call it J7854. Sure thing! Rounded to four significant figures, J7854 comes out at 7.640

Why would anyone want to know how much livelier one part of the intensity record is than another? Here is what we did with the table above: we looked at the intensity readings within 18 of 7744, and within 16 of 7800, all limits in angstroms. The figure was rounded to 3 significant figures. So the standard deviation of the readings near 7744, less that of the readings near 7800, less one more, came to -1.01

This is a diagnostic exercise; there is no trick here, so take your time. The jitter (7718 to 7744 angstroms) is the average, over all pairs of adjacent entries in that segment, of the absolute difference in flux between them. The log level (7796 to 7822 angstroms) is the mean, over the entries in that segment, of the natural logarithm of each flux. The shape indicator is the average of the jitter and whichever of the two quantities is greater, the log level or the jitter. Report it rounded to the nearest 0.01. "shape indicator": 1.13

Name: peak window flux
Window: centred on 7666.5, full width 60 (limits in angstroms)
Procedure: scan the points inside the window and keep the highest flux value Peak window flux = 8.202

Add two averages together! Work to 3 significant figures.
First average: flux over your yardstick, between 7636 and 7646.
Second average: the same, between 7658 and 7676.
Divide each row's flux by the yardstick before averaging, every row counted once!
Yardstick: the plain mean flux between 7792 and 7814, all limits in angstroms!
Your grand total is 1.99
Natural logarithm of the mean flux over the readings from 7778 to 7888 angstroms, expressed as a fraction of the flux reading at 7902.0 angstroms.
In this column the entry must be 0.02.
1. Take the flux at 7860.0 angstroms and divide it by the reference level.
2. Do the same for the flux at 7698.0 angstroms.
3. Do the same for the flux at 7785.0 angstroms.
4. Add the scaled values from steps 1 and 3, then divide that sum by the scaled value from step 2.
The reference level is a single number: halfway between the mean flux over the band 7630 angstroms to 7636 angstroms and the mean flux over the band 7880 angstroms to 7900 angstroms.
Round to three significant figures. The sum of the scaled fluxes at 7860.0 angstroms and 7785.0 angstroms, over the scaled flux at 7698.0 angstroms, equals 1.98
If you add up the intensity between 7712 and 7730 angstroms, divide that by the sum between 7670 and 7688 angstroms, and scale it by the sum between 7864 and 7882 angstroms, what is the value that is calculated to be 44.7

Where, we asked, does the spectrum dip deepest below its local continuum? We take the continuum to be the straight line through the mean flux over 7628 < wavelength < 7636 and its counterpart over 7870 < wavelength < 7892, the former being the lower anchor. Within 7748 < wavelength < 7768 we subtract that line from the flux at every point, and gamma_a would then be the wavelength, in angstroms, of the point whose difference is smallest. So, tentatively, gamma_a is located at 7752.0 angstroms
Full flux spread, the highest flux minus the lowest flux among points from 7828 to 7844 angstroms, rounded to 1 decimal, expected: 0.9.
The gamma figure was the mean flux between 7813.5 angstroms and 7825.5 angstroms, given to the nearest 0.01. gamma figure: 7.69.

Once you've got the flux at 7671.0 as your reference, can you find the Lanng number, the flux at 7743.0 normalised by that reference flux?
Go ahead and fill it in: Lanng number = 1.00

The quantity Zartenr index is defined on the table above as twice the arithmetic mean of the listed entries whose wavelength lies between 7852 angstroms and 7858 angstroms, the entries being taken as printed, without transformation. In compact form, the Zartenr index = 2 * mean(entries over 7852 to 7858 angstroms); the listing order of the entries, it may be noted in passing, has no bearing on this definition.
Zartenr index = 15.3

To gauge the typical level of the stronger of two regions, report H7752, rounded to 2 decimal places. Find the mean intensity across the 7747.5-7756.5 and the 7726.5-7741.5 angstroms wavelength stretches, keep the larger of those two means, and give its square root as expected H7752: 2.78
